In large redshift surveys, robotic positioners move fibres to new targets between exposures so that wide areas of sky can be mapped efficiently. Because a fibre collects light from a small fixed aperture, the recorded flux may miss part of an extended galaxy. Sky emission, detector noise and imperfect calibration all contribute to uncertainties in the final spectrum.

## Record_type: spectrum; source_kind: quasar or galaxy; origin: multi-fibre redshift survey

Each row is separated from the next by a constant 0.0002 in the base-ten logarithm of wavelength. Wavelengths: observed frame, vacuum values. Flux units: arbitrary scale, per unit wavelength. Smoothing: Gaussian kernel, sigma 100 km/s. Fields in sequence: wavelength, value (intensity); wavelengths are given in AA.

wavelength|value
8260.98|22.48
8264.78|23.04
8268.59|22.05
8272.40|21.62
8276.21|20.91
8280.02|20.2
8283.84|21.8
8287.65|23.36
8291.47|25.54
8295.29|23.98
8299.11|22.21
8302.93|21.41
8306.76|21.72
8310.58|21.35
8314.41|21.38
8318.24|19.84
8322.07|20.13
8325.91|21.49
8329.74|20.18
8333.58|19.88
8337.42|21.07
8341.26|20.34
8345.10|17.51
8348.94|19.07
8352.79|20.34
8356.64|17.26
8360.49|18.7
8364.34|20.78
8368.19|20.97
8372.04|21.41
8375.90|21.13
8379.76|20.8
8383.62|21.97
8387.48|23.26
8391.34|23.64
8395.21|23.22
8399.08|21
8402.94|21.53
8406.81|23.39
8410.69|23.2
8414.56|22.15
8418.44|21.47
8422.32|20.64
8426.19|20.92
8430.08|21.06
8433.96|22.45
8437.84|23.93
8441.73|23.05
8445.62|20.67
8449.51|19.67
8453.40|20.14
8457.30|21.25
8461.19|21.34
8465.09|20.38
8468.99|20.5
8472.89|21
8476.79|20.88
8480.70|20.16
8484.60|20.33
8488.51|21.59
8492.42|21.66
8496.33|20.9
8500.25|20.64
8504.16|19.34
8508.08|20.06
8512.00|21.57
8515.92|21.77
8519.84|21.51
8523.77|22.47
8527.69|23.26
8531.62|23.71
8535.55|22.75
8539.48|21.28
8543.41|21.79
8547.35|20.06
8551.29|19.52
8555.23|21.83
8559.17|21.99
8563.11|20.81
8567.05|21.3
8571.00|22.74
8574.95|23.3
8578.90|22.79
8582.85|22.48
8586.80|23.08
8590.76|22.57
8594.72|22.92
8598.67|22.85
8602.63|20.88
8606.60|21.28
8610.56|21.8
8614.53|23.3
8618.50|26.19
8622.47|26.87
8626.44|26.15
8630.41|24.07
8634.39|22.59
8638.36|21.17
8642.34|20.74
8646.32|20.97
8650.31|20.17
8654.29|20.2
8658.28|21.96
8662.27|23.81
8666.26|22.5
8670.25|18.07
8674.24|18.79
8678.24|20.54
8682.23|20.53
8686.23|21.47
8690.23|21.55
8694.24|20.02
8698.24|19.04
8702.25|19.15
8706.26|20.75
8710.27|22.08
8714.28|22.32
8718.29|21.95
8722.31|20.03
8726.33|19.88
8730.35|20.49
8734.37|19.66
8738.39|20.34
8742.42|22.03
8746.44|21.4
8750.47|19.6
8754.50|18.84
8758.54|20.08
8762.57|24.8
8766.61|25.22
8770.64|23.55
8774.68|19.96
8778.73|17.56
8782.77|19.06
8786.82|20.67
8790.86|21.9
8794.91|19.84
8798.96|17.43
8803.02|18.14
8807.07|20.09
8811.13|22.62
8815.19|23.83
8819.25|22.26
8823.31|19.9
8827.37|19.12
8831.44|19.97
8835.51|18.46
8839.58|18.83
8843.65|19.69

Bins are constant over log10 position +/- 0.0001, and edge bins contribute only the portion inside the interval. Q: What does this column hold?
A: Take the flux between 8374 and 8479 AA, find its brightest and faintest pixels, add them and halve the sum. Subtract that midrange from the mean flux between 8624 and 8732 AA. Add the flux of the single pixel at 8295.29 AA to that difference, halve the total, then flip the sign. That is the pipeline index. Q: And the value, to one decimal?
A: -11.7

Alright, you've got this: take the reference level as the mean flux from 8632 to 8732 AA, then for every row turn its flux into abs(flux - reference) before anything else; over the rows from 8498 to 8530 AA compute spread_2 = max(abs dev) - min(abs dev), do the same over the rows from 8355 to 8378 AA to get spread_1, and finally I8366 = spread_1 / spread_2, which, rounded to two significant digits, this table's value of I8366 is 1.6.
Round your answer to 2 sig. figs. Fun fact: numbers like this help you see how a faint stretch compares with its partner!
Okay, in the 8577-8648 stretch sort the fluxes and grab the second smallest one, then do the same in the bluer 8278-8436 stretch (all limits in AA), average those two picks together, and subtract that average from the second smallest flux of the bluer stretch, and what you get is -1.7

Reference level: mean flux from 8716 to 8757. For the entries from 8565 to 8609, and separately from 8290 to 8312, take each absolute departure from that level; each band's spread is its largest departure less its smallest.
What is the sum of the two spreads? 6.6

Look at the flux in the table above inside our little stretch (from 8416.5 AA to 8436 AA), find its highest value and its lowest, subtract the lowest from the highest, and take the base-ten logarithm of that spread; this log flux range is 0.3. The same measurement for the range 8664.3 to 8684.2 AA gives 0.6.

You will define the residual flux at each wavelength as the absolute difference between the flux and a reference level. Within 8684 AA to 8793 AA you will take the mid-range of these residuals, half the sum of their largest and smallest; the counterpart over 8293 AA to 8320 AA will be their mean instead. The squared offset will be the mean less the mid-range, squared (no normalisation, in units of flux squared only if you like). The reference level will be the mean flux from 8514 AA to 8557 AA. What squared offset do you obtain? 1.7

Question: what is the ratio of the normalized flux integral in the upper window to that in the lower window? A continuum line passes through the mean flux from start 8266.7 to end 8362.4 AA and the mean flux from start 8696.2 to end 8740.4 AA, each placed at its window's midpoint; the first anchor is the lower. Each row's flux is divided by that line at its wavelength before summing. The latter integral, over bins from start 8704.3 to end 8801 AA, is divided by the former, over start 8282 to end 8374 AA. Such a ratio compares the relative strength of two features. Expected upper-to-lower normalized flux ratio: 1.07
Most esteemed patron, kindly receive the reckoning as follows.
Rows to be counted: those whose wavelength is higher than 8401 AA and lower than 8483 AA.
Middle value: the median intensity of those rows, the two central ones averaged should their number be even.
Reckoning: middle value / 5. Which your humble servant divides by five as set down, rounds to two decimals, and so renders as 4.21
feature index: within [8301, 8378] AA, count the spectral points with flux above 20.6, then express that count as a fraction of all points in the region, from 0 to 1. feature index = 0.5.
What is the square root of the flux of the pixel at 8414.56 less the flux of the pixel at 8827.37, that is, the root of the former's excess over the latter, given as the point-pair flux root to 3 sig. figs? 1.74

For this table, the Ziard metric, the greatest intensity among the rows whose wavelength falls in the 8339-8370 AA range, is 20.97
